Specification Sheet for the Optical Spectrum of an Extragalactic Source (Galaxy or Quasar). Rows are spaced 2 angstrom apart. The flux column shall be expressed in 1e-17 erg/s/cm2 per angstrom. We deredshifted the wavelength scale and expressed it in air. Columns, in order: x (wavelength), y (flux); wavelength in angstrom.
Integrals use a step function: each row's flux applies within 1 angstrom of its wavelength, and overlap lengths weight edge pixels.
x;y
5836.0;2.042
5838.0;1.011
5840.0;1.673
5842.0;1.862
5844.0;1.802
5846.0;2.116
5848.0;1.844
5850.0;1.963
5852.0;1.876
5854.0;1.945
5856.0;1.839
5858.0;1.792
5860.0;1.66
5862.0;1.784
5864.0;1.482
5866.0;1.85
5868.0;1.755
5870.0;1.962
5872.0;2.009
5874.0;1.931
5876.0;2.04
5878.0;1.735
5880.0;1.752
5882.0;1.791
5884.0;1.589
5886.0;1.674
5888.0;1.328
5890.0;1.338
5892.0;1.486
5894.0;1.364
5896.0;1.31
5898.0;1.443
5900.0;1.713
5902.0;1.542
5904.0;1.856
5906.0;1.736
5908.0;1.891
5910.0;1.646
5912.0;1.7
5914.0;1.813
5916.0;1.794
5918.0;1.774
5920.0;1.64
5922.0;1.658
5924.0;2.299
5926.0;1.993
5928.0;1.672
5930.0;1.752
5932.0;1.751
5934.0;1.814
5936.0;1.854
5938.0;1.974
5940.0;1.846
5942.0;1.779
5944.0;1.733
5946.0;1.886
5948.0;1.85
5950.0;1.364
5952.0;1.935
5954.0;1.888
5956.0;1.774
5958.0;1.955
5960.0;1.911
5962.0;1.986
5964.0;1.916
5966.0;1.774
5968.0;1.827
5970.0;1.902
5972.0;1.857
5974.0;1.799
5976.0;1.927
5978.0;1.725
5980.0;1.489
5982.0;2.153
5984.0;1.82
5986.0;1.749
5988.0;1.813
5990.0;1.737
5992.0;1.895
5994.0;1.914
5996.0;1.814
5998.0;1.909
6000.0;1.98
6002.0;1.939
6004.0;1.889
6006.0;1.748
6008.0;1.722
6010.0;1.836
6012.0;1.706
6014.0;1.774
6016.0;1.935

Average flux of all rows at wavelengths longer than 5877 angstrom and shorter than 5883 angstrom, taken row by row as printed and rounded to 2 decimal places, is 1.76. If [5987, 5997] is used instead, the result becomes 1.83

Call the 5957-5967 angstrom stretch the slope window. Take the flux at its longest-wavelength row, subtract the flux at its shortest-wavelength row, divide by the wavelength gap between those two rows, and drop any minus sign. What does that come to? 0.023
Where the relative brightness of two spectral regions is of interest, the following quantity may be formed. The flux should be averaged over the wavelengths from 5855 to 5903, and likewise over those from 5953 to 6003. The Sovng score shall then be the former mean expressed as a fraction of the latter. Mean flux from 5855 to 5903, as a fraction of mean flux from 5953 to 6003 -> 0.90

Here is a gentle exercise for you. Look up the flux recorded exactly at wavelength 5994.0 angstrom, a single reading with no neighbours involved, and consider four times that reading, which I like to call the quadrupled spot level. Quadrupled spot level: 7.66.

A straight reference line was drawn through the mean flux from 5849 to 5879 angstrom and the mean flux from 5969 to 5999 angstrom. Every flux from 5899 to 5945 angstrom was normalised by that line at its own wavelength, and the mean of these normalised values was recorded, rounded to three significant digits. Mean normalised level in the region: 0.975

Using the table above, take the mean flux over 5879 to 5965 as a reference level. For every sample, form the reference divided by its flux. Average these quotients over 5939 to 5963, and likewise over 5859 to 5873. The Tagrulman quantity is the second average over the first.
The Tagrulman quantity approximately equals 1.022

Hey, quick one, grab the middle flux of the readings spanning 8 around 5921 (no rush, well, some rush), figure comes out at 1.72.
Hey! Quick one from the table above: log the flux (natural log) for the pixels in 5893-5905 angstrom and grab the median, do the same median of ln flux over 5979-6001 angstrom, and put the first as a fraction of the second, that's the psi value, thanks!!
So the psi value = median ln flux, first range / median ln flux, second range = 0.67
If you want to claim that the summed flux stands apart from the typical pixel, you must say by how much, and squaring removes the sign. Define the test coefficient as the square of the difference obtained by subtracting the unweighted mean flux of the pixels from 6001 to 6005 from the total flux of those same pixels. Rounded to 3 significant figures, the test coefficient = 3.66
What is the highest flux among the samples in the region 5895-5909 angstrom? 1.891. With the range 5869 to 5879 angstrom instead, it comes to 2.04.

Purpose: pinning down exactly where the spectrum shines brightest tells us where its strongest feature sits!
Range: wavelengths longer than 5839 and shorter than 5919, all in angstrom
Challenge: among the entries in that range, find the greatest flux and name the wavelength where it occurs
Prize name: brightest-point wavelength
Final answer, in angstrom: 5846.0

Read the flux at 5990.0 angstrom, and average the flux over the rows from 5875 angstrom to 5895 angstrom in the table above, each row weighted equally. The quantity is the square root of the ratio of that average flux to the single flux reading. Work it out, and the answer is 0.96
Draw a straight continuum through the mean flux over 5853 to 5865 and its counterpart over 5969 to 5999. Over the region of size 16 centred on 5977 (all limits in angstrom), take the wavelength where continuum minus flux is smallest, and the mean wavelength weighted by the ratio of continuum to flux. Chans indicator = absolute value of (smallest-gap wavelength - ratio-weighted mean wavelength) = 4.9 angstrom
